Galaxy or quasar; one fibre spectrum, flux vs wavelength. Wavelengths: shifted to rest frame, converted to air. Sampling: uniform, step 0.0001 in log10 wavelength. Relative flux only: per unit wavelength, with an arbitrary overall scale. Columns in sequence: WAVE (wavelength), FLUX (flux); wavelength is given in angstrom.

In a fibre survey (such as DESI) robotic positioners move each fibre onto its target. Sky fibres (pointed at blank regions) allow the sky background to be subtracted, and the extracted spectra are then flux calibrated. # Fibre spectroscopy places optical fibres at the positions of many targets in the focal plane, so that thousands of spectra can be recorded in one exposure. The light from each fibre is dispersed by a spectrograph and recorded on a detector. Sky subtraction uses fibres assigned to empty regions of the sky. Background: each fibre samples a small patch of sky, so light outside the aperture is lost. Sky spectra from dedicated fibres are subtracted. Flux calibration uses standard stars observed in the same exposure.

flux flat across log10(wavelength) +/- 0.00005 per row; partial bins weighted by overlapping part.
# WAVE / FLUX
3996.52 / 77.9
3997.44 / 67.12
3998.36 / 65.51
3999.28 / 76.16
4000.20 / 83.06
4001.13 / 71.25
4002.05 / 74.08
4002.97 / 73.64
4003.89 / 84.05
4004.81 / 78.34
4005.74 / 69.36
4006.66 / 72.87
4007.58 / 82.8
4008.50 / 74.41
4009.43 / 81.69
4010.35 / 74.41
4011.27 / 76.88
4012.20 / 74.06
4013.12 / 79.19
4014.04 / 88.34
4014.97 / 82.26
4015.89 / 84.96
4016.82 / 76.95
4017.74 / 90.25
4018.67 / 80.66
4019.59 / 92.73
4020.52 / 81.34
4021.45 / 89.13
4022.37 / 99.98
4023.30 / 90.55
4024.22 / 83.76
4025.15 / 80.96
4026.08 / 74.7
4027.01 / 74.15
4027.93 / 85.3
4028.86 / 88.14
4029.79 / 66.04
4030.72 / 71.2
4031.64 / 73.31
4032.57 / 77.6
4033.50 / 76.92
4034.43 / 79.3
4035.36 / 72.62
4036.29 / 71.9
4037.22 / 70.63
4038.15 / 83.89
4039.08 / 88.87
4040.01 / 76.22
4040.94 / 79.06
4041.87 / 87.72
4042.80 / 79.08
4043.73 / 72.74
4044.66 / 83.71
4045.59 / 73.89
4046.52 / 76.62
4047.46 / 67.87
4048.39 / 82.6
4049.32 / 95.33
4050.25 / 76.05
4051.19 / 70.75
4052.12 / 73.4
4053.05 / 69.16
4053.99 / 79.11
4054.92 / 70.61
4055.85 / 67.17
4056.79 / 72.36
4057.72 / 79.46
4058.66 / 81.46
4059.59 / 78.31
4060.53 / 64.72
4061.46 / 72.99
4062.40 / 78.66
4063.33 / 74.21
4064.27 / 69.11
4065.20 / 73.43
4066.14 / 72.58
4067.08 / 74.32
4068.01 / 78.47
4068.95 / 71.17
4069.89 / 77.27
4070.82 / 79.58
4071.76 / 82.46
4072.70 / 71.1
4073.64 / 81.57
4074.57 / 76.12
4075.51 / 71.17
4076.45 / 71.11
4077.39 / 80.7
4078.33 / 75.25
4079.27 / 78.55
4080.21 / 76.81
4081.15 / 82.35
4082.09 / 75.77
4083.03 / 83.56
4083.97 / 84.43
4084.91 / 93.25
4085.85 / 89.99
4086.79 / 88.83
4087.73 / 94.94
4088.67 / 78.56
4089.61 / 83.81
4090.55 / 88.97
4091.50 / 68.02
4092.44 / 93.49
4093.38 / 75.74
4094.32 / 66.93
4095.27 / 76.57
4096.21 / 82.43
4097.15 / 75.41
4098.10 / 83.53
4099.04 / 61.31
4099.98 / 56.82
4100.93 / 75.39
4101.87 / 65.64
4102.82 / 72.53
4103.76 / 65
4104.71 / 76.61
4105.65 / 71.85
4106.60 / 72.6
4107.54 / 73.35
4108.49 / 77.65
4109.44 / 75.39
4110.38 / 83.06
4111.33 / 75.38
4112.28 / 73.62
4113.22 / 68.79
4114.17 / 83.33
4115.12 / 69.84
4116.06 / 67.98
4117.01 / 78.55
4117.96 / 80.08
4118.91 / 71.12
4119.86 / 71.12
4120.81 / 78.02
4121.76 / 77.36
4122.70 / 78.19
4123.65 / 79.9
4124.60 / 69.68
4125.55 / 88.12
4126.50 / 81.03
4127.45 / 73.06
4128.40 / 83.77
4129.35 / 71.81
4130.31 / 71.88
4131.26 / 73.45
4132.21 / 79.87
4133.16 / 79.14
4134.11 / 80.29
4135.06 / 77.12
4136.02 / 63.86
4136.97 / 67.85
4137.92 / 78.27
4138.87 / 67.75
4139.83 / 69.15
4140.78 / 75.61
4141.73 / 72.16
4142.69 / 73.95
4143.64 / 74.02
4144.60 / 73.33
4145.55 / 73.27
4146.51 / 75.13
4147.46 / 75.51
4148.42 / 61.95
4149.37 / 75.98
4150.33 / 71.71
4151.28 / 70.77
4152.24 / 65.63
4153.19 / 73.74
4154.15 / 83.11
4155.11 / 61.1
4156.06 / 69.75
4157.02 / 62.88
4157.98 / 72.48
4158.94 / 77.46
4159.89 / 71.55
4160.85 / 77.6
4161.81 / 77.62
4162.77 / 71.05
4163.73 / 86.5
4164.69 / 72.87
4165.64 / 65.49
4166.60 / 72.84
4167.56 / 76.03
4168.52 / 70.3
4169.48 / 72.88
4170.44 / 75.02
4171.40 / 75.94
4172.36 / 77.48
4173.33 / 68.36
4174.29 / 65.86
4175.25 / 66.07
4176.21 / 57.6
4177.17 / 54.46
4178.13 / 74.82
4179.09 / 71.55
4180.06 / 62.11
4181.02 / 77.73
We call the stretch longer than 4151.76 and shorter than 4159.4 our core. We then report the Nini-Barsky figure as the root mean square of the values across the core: 71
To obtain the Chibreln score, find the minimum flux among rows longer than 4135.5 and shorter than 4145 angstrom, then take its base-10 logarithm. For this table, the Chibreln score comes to 1.81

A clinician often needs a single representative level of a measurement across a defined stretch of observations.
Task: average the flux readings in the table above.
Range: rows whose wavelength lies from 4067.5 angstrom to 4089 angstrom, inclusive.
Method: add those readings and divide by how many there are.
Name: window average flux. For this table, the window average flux 80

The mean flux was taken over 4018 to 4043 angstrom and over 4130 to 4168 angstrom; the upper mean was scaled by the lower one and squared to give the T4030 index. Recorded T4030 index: 0.82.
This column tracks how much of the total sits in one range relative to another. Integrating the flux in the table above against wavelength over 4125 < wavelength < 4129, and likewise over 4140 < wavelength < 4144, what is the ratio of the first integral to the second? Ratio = 1.10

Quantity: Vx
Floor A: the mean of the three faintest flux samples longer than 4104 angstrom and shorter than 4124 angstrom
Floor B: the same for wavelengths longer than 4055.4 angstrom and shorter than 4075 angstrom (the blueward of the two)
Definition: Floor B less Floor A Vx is -1.9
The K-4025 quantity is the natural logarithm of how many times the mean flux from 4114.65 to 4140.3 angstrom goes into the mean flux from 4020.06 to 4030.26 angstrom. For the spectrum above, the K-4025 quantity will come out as 0.10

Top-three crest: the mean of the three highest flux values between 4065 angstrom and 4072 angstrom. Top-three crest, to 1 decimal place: 80.2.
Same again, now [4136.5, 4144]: 76.0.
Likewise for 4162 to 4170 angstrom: 78.5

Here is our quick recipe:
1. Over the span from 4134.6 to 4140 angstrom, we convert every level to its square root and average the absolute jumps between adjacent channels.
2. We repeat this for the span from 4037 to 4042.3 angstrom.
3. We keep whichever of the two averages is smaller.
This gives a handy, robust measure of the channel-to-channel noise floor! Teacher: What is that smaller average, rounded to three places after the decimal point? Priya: 0.469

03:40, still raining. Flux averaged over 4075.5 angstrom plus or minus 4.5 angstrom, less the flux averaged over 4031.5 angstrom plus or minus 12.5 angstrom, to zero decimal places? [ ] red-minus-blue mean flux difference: -4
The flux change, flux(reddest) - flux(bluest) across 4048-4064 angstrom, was -8.4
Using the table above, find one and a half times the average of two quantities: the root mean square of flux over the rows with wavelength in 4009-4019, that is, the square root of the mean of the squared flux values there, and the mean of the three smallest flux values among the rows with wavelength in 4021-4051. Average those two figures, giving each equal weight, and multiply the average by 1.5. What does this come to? 112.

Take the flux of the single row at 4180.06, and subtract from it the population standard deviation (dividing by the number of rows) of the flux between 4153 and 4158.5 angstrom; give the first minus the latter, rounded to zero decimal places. 55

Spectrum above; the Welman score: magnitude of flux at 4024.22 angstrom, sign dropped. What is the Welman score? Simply 84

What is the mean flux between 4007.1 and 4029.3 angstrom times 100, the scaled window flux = 8282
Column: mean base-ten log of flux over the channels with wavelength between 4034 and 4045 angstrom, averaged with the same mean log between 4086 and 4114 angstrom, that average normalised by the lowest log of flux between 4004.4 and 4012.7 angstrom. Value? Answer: 1.025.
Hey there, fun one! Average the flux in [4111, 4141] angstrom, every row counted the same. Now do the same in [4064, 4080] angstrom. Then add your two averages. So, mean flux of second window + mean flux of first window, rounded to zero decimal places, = 151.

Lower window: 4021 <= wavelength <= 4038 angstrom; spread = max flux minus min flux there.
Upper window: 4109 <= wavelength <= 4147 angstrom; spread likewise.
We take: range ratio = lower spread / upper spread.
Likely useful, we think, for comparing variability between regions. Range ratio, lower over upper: 1.4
